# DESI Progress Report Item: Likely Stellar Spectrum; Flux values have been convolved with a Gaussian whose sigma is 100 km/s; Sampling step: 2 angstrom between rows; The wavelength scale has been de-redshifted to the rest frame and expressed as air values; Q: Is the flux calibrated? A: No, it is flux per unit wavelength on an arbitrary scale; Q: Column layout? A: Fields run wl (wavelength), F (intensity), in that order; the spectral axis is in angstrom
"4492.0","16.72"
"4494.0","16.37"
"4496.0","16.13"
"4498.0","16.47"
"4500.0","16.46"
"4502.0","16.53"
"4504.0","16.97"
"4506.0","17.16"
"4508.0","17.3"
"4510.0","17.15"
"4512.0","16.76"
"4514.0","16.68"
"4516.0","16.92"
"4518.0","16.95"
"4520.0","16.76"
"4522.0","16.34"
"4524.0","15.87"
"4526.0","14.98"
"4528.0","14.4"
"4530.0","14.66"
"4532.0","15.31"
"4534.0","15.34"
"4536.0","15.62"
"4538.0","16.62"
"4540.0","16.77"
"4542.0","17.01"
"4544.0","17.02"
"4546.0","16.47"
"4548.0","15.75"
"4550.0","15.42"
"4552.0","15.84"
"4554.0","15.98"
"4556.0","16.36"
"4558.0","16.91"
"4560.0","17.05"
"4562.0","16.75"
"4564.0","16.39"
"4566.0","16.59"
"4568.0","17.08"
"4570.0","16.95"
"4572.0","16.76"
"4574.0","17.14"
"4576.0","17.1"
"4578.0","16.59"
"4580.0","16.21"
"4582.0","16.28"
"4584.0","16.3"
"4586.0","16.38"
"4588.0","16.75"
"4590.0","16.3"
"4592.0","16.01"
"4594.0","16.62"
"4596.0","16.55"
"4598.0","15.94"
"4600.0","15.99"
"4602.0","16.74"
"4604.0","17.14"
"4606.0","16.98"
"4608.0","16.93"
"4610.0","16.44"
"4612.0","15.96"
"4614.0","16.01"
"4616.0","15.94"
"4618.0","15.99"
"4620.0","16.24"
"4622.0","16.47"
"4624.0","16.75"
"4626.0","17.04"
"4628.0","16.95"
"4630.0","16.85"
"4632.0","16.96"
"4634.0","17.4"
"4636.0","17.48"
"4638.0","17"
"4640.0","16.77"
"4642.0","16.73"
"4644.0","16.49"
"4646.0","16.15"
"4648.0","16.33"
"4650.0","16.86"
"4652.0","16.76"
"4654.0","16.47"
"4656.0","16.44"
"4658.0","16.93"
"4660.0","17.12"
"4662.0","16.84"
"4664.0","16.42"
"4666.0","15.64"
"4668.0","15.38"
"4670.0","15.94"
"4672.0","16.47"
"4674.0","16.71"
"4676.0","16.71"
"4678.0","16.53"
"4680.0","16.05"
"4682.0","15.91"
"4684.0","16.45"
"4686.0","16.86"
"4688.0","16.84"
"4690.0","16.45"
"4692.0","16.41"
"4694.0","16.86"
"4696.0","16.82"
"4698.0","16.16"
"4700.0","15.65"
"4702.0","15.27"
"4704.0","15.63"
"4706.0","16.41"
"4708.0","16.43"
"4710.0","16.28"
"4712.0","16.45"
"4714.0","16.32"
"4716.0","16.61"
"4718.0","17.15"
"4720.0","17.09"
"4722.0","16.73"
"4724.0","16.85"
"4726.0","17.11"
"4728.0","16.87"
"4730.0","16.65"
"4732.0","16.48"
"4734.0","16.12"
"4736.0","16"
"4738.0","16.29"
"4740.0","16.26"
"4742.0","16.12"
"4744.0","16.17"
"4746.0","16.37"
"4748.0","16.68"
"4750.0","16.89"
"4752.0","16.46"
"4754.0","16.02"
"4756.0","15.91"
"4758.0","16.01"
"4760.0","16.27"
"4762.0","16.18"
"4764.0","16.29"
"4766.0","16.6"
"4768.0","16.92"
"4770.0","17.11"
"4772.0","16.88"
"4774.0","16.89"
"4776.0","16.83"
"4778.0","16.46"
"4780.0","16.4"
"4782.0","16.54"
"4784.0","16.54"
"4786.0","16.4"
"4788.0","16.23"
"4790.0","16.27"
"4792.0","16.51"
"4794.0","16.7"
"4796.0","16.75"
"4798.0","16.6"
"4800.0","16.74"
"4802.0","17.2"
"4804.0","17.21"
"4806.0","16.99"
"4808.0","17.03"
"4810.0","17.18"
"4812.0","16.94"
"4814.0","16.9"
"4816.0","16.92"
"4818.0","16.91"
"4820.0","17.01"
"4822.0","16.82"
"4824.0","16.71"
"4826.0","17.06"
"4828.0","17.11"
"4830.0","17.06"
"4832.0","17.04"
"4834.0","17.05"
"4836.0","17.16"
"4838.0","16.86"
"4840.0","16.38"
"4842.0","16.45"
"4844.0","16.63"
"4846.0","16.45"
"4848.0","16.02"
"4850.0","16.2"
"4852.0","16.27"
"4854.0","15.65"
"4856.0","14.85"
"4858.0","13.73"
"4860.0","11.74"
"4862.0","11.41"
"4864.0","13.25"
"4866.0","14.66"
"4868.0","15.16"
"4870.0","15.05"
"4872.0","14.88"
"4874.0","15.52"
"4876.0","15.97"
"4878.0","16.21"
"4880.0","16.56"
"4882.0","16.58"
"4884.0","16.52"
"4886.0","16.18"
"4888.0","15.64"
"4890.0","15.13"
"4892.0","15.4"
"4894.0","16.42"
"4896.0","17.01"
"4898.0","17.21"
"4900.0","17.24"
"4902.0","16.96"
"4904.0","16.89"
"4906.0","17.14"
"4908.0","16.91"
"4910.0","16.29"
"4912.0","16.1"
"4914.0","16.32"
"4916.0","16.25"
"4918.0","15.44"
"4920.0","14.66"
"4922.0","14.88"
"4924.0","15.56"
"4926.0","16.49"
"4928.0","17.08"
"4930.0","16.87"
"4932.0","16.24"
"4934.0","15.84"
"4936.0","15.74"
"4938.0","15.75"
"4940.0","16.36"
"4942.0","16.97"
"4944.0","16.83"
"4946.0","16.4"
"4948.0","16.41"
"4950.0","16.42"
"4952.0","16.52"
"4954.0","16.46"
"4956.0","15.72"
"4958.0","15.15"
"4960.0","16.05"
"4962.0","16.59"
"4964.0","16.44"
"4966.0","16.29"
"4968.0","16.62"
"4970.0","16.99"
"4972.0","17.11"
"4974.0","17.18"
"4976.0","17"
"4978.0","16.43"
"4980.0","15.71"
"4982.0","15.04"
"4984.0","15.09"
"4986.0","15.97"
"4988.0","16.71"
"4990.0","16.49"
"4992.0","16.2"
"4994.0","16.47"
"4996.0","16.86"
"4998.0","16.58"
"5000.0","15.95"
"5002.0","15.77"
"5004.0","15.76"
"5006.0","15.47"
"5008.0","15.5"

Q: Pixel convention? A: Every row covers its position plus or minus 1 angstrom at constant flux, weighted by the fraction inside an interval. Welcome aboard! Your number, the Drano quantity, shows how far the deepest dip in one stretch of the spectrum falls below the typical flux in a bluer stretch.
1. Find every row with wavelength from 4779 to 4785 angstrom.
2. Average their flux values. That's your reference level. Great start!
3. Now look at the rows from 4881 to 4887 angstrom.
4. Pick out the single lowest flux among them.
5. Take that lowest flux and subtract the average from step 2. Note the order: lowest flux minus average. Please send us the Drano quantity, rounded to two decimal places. -0.31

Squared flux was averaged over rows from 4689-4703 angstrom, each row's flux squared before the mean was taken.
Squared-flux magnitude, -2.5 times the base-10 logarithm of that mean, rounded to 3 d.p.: -6.053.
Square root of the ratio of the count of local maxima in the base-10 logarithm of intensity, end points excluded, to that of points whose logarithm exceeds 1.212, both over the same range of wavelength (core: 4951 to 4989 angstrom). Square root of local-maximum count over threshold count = 0.43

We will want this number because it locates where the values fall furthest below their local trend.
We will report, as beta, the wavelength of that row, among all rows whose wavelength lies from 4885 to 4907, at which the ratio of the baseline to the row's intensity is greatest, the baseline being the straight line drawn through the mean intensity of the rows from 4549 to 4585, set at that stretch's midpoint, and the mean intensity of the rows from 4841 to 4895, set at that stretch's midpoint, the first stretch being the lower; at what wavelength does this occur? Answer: 4890.0 angstrom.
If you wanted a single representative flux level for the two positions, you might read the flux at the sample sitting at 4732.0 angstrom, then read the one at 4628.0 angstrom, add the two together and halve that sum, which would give 16.7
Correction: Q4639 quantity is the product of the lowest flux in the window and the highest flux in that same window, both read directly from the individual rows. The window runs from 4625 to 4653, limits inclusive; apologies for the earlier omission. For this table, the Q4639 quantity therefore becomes 282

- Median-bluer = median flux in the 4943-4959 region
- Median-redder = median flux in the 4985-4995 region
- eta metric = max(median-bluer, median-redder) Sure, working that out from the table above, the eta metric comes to 16.5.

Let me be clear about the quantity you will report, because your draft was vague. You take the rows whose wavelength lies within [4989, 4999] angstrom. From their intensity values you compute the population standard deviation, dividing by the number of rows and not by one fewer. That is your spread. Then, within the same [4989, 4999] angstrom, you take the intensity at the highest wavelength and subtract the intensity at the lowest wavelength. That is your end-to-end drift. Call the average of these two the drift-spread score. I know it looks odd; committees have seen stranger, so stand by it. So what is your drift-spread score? 0.2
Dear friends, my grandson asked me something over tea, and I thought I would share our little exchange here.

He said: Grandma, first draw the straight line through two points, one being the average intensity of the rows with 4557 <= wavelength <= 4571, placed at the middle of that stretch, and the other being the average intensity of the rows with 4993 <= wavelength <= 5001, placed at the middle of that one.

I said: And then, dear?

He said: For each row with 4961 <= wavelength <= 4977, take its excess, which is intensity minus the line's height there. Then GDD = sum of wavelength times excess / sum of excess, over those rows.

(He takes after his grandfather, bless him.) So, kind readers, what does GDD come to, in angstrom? 4973.1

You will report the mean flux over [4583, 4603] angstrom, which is 16.4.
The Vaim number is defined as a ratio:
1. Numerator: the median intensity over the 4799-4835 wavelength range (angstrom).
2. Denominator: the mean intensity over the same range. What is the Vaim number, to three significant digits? 1.00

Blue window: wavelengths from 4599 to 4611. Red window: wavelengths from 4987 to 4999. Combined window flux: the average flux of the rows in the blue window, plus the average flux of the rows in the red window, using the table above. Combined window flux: 33.3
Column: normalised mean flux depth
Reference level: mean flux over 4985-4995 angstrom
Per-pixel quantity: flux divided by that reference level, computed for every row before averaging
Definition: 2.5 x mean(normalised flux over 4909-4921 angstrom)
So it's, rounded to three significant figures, 2.42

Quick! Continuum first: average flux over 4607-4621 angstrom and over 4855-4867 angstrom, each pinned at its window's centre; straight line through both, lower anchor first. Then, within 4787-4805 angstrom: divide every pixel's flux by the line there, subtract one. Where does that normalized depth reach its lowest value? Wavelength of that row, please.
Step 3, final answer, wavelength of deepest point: 4788.0 angstrom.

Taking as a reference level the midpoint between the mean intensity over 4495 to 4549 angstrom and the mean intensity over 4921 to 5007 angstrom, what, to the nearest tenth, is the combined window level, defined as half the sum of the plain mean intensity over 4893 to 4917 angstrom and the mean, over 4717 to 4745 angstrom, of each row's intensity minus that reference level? 8.5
